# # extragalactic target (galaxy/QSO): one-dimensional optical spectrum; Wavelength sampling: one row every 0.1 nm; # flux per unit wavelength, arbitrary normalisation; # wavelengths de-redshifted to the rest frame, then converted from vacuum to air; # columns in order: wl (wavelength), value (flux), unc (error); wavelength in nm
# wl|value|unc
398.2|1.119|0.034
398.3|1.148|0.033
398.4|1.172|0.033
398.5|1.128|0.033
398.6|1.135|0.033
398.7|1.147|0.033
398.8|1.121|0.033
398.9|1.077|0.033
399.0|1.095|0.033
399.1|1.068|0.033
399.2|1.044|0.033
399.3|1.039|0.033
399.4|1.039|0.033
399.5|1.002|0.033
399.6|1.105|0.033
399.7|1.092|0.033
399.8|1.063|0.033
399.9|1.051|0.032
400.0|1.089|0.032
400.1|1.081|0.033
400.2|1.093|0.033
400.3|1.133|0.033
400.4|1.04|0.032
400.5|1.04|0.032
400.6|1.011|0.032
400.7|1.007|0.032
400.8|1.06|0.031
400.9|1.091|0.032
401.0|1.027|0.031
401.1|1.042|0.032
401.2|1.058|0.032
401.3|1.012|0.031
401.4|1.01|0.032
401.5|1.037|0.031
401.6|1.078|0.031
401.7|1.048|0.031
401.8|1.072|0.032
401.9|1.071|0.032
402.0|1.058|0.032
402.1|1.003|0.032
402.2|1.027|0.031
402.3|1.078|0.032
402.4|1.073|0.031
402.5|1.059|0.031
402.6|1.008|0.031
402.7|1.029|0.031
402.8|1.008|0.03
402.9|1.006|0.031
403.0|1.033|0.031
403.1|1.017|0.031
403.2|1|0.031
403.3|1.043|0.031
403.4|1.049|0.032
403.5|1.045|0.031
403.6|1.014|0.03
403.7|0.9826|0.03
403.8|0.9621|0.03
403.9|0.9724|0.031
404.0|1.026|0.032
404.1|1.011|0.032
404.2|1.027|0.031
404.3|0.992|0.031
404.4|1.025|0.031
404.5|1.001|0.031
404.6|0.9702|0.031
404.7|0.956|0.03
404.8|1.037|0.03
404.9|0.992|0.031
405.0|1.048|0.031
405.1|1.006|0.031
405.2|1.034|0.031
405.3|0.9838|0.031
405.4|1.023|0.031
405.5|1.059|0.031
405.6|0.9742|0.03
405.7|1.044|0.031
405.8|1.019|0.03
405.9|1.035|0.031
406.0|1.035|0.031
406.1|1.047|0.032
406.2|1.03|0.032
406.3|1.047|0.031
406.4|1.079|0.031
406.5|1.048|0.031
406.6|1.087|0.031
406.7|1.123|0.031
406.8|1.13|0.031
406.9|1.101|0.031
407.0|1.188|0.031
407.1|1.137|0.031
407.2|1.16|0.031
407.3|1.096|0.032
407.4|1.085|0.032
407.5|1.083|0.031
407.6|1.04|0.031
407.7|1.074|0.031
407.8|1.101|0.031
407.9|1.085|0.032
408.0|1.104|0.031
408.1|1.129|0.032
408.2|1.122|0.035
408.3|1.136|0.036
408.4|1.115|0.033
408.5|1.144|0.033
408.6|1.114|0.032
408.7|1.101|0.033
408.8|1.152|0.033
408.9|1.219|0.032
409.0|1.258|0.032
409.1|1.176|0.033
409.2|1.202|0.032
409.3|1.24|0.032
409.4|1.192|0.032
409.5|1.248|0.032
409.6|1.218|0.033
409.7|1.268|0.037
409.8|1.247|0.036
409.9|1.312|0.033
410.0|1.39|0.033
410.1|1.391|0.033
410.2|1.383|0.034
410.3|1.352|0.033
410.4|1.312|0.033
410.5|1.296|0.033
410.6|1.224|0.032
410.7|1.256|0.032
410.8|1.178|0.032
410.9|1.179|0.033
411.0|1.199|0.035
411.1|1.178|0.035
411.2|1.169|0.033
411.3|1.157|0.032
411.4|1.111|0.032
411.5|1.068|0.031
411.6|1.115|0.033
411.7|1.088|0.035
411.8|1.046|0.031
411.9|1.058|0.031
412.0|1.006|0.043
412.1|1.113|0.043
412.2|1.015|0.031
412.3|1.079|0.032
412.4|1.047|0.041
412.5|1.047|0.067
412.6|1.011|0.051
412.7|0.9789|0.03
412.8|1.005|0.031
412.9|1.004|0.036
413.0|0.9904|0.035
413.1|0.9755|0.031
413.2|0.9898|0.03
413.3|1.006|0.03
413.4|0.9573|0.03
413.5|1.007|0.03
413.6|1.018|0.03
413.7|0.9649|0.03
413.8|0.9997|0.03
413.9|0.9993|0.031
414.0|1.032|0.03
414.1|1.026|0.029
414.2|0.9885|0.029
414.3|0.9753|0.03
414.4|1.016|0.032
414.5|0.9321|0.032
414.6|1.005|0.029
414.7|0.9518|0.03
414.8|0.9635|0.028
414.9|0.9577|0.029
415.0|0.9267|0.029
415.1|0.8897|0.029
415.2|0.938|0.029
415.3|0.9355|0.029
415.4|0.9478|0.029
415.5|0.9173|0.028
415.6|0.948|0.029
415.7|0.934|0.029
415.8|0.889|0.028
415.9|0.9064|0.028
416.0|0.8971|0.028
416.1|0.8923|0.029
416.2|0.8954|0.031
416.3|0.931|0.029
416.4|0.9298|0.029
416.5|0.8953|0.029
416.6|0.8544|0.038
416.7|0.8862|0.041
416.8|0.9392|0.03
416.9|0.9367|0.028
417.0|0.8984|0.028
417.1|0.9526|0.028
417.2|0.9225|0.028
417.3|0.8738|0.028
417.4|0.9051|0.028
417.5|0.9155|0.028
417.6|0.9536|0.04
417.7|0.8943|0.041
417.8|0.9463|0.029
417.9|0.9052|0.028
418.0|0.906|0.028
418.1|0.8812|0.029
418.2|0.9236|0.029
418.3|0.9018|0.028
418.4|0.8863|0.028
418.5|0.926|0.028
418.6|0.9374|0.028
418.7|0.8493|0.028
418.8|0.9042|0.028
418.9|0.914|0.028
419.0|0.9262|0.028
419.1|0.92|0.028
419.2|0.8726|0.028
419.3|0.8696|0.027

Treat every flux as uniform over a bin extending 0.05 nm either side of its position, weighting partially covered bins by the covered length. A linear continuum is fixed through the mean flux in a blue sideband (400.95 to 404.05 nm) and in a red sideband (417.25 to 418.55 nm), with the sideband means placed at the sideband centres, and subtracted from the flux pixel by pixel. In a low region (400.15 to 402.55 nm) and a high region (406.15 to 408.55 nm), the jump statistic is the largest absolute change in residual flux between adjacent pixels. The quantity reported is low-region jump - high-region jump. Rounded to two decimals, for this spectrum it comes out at 0.00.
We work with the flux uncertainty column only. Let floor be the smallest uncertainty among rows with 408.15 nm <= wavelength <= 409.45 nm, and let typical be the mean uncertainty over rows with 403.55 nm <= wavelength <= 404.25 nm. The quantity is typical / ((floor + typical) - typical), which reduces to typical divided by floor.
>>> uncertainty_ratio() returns 0.96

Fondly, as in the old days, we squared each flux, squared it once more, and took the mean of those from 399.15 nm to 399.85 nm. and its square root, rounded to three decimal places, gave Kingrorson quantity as 1.116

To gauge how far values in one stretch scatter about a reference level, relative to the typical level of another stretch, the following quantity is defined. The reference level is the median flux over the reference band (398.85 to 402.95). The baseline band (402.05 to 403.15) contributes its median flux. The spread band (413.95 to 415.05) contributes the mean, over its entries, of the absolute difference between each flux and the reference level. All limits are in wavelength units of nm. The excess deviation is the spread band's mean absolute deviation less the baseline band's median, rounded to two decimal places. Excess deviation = -0.96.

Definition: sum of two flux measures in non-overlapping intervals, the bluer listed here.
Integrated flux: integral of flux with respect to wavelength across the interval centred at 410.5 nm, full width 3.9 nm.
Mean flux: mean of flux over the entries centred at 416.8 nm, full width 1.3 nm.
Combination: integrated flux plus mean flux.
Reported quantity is 5.5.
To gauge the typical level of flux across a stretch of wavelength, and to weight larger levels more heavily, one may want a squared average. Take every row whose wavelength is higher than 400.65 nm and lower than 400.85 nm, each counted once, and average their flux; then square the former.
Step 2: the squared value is 1.07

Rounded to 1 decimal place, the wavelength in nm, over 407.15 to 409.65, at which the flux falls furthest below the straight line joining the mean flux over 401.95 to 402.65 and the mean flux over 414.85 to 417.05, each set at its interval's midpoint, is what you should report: 407.6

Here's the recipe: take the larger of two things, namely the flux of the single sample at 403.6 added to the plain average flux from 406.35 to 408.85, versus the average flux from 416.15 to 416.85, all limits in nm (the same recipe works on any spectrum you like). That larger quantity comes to 2.12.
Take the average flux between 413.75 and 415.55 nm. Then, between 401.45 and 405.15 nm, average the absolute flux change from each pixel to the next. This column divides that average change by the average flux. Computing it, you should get 0.029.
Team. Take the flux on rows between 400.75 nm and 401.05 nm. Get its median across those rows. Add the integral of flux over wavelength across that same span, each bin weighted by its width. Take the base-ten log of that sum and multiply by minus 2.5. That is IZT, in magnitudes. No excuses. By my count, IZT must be -0.35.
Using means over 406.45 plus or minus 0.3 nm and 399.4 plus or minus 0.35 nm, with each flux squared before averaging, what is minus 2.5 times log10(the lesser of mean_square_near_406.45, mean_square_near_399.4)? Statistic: -0.118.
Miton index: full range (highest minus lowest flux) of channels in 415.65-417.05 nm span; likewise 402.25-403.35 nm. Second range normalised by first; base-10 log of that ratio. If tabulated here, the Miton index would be -0.04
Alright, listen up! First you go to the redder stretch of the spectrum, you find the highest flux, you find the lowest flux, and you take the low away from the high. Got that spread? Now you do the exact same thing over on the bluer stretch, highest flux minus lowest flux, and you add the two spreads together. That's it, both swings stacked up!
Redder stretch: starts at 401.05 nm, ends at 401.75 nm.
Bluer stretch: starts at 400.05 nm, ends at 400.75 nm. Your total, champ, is 0.19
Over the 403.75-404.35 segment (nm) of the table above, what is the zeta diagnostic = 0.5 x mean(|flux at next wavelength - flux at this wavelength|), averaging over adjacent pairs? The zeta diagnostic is 0.013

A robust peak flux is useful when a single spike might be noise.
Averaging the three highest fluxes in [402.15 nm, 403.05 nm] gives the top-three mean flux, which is 1.07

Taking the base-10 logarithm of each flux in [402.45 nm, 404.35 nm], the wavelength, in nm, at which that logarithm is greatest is 402.5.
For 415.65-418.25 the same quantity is 417.6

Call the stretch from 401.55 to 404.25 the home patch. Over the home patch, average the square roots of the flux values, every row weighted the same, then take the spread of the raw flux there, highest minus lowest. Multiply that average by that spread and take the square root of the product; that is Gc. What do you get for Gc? 0.34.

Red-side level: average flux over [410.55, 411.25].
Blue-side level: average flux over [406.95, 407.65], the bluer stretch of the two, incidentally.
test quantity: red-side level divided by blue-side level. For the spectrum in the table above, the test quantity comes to 1.08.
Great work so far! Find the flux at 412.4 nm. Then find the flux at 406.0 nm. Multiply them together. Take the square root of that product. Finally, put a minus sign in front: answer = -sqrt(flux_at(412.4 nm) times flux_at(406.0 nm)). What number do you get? -1.04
